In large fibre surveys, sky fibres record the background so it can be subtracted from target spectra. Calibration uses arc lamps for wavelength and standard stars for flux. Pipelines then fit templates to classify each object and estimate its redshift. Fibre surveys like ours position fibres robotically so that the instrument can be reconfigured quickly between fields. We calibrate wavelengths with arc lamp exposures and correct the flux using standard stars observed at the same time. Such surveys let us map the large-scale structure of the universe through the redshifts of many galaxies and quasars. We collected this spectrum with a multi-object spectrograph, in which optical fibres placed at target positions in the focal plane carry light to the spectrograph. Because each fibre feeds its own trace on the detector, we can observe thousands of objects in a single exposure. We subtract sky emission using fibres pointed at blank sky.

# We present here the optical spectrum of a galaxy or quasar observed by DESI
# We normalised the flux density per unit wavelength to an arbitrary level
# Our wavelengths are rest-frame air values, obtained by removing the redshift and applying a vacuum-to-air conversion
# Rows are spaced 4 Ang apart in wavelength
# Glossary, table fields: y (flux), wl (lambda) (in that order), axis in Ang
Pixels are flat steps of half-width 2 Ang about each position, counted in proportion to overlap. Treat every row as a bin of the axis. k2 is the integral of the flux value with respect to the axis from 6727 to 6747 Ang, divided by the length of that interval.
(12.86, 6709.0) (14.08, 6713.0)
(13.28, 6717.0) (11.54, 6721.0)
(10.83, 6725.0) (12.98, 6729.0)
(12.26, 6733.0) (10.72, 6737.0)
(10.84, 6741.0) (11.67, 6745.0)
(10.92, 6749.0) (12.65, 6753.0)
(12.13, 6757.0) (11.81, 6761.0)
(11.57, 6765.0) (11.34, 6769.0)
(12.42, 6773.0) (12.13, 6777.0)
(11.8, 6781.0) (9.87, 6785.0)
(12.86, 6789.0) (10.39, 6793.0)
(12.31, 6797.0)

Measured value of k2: 11.7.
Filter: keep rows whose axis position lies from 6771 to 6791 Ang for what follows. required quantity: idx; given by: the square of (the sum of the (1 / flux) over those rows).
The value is 0.18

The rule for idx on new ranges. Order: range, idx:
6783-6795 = 0.08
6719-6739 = 0.19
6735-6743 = 0.03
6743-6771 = 0.36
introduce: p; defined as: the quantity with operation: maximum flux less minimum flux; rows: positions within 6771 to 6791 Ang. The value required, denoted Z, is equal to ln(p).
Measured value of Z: 1.1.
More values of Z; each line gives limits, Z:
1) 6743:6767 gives 0.5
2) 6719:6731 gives 0.8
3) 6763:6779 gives 0.1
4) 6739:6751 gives -0.2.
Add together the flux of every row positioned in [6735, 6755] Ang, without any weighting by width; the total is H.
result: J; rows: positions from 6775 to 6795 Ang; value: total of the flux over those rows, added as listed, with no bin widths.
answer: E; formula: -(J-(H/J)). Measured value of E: -56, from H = 56.8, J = 57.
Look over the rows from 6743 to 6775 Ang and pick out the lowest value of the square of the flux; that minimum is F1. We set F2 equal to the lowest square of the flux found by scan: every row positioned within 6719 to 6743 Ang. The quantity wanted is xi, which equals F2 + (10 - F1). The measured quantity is 6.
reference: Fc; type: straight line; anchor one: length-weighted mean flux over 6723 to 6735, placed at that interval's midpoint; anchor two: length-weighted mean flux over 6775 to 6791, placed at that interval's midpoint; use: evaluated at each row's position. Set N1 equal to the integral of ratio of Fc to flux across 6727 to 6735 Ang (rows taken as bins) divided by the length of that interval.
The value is 0.95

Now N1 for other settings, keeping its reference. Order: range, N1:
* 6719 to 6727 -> 1.08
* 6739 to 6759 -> 1.03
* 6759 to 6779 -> 0.99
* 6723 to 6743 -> 1.05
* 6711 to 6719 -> 0.89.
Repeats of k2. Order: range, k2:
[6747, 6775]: 11.8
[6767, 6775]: 11.9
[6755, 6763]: 12.0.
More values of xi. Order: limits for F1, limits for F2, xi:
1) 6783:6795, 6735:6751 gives 28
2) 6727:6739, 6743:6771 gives 14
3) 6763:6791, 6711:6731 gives 30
